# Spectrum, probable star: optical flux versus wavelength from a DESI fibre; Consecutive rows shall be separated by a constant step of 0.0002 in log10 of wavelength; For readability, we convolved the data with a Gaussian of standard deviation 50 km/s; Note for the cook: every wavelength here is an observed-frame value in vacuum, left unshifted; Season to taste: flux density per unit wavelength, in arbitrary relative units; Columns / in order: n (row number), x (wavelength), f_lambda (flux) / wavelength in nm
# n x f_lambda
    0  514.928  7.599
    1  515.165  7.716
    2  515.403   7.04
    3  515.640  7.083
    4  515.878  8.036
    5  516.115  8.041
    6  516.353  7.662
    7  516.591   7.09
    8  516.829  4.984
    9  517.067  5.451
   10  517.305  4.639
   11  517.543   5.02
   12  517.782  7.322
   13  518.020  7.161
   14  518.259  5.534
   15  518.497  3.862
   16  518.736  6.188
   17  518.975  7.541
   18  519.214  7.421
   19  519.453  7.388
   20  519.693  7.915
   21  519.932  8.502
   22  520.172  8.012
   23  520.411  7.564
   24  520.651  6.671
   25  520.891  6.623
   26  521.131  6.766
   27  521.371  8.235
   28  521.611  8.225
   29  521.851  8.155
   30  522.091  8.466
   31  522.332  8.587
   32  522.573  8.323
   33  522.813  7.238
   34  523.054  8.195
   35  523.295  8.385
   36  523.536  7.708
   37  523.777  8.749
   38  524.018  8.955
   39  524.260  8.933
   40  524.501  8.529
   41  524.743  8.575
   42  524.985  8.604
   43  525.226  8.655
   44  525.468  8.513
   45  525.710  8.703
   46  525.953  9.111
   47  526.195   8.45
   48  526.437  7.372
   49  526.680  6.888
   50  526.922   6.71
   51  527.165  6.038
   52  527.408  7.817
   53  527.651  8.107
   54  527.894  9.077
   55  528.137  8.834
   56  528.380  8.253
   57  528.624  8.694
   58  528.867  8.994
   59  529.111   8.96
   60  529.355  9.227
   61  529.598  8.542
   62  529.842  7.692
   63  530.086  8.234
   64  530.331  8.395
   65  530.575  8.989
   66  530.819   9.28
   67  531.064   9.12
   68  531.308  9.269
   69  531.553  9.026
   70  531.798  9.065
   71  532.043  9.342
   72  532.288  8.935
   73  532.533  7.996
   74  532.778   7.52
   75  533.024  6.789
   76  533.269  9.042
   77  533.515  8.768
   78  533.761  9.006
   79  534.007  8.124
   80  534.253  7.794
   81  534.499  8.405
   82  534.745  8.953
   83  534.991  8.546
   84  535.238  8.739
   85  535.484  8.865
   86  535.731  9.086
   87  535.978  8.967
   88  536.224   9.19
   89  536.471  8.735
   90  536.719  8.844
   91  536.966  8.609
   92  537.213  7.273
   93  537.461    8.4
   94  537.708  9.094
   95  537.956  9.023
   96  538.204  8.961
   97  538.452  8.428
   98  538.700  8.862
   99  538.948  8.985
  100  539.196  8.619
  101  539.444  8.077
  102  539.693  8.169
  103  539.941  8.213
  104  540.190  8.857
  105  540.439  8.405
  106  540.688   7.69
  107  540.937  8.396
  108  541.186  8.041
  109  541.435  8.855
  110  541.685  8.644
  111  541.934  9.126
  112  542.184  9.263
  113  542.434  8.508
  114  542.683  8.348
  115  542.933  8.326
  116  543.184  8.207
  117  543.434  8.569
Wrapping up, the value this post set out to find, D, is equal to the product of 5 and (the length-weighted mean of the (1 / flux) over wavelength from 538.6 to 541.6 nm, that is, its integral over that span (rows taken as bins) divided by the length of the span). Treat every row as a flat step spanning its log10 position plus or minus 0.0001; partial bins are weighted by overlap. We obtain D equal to 0.594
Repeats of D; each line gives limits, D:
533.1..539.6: 0.580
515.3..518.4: 0.796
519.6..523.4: 0.641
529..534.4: 0.586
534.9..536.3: 0.562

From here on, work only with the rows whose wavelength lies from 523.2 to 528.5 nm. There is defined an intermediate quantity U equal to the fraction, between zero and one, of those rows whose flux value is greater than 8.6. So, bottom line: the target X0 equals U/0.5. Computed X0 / 0.8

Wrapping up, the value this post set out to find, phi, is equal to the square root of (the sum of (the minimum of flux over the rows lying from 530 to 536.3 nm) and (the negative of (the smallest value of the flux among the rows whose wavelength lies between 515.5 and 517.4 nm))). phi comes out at 1.47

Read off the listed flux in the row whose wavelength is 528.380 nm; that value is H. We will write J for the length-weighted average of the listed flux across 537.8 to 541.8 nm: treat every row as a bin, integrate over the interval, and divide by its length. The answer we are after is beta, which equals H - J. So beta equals -0.3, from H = 8.253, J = 8.52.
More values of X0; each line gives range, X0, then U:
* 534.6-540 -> 1.4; 0.7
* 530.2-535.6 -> 1.3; 0.6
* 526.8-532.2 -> 1.2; 0.6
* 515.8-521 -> 0.0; 0.0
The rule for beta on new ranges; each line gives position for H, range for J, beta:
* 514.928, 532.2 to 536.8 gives -0.9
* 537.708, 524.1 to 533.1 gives 0.7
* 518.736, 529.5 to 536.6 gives -2.4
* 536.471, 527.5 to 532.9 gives 0.0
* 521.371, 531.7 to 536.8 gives -0.4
